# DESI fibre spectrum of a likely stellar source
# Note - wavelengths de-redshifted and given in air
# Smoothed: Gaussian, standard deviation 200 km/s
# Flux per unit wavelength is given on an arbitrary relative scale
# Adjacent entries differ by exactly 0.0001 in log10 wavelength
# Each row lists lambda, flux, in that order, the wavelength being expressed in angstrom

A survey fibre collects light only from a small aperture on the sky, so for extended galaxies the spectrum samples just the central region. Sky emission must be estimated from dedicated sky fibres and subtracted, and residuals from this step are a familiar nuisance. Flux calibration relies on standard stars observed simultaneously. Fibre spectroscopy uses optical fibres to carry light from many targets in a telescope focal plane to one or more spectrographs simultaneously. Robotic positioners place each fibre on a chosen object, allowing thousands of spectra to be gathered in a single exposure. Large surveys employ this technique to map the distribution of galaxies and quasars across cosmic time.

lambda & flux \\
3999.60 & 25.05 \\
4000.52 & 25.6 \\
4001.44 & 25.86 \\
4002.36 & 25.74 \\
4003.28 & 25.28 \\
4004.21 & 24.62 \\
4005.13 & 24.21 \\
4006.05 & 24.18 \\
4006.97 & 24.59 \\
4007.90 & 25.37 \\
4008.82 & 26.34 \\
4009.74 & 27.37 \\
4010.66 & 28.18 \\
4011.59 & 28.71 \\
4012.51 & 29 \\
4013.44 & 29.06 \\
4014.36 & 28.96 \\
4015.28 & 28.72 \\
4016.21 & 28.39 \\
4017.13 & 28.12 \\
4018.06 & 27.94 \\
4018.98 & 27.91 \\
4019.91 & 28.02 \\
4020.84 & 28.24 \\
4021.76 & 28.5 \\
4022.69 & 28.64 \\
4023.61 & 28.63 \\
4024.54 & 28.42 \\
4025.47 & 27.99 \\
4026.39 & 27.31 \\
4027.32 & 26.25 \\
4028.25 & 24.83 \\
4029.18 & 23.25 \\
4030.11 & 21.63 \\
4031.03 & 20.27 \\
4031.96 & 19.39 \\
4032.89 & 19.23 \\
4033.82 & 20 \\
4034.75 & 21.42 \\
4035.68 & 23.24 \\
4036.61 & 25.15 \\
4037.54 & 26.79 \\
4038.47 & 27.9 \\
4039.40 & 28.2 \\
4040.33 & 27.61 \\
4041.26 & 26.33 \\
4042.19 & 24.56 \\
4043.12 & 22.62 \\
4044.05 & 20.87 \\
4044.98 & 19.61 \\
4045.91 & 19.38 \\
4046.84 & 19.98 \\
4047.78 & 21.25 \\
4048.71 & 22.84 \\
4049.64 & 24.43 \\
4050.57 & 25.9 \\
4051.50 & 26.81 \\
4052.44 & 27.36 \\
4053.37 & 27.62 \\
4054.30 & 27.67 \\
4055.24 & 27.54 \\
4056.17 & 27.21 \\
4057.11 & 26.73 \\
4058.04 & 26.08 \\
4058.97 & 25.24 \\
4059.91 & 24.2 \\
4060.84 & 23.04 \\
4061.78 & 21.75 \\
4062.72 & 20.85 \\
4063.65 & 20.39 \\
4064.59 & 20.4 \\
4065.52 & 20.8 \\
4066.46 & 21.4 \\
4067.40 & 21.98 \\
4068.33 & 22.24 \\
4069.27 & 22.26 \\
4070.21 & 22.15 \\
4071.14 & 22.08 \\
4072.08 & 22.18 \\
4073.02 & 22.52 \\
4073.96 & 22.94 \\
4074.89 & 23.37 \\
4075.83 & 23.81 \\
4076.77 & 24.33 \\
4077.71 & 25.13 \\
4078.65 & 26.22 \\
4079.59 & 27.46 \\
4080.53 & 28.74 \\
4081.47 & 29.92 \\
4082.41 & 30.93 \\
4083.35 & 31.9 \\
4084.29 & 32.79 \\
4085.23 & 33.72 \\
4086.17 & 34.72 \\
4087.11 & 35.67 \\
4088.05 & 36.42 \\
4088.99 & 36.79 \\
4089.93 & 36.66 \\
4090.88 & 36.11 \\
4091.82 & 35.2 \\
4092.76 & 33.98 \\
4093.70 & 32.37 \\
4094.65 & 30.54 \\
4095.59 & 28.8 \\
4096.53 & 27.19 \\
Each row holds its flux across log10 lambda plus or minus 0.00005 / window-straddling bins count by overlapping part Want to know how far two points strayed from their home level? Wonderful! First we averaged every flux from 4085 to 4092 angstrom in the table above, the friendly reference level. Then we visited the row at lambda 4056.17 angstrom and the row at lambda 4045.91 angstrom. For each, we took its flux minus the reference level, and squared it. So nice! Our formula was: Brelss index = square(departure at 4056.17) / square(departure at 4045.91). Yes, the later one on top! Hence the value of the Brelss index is 0.27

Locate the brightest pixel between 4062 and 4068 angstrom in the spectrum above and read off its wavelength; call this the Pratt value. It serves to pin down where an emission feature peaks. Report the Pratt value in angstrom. 4067.40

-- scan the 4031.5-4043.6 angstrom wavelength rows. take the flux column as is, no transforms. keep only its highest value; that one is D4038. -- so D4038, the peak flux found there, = 28.2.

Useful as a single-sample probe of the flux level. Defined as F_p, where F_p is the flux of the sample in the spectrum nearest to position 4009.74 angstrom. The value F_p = 27.37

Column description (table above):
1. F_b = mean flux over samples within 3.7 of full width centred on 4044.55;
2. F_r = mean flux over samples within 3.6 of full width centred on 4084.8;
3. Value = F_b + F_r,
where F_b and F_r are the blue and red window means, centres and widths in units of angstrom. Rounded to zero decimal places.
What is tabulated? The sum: 54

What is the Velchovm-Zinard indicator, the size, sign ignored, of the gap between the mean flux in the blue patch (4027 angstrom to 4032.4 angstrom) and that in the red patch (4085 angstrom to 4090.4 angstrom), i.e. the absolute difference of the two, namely 13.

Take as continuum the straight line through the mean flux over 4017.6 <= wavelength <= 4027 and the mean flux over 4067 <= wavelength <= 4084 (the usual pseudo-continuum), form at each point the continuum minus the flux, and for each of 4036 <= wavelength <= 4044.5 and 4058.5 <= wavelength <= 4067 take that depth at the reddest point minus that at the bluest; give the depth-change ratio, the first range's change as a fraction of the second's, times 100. 113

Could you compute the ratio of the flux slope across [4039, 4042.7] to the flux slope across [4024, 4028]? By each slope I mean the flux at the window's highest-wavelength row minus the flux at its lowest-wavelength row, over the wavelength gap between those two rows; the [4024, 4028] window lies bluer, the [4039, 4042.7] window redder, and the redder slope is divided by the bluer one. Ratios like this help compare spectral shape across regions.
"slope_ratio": 1.7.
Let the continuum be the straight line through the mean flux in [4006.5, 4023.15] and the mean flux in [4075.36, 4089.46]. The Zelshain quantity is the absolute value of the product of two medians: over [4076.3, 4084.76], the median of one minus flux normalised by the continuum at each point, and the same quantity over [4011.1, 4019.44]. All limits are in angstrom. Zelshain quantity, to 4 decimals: 0.0017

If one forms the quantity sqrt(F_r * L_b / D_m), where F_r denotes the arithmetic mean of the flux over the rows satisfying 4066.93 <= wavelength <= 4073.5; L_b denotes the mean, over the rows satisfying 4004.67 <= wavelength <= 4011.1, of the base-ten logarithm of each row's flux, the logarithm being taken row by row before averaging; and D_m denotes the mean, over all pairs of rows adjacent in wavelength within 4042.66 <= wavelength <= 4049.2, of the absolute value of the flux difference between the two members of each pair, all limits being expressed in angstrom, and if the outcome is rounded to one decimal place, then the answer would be 5.3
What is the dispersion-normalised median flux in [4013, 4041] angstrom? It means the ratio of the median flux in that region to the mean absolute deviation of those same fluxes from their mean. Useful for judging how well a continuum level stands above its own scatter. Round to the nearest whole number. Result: 10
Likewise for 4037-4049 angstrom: 8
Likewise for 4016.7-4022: 170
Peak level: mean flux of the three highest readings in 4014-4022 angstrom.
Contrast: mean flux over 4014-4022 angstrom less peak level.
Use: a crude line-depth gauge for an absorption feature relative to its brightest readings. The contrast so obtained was -0.4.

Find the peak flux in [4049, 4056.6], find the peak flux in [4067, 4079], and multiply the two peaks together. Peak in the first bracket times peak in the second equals 726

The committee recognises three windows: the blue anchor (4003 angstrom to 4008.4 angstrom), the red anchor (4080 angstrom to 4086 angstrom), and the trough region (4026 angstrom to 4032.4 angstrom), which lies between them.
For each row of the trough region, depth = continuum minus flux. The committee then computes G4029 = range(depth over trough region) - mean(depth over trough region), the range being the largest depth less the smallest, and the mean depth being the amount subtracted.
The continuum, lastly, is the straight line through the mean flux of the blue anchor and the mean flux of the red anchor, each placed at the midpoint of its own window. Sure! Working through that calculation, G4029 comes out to 5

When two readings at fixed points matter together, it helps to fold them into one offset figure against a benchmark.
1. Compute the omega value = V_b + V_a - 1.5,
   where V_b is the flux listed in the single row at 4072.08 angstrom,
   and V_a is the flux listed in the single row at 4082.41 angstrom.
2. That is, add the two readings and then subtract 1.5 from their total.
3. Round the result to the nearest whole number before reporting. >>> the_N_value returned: 52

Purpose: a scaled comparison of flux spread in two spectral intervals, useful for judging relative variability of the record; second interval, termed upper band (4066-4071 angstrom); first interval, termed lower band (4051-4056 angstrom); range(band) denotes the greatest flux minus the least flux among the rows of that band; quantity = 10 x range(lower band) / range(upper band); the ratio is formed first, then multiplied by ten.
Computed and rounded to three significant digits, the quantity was 10.0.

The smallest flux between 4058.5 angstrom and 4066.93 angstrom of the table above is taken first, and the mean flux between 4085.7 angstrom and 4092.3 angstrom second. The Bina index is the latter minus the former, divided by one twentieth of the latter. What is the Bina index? 9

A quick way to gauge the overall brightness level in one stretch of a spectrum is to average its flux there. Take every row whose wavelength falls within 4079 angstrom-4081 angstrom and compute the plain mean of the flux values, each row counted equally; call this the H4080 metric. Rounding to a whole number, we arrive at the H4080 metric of 28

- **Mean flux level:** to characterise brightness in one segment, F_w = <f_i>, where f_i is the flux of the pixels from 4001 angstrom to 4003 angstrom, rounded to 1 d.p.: 25.8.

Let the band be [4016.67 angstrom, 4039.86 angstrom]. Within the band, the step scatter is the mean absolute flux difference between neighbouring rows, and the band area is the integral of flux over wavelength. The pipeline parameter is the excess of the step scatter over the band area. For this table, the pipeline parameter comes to -590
